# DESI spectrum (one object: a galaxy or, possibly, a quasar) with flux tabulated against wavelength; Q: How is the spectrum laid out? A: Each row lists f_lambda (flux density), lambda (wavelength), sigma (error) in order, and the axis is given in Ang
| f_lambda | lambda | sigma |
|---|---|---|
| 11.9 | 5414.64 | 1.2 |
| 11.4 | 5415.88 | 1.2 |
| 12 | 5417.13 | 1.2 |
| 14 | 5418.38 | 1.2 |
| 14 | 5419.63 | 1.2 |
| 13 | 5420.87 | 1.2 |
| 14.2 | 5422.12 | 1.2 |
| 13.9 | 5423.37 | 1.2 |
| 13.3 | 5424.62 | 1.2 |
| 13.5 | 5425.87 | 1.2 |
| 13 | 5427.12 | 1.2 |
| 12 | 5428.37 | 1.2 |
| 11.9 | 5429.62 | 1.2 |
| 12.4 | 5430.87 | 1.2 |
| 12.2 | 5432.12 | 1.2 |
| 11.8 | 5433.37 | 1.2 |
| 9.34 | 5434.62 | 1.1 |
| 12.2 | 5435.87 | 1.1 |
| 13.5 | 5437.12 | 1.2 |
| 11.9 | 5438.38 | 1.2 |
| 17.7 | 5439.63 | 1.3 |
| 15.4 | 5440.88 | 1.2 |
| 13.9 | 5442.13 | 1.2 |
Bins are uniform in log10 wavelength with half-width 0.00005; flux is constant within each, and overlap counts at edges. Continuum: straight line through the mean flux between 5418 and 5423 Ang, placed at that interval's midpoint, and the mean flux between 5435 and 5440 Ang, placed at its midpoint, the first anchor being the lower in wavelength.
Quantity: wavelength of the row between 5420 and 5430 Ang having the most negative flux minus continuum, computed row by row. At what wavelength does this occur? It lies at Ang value 5429.62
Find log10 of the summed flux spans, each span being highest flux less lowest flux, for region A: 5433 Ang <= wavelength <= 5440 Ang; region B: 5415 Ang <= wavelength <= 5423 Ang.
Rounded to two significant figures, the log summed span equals 1.0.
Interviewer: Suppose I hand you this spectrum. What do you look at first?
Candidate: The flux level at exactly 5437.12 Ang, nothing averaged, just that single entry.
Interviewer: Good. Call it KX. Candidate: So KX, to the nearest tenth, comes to 13.5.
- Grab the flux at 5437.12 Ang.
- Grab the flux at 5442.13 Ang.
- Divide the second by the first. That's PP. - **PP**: 1.03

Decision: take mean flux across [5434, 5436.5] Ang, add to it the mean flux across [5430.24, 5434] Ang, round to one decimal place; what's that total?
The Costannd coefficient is 22.9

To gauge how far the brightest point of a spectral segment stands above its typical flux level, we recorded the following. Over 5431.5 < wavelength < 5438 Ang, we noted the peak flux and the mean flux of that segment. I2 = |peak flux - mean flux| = 1.7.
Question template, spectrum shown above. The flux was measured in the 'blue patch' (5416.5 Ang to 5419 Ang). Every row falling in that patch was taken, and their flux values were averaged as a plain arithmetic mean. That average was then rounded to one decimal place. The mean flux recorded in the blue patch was 13.0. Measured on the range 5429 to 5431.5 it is 12.2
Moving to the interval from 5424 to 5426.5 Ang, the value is 13.4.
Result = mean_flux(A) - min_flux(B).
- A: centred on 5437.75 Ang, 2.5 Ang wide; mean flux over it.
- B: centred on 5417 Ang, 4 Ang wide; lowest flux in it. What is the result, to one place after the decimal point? 1.3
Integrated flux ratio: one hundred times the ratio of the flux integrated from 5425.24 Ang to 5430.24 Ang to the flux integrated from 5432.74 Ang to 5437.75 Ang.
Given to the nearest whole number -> 107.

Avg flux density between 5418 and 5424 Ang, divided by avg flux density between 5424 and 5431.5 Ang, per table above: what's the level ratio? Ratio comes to 1.09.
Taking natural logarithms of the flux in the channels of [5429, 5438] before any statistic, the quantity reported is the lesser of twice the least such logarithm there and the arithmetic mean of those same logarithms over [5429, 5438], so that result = 2.47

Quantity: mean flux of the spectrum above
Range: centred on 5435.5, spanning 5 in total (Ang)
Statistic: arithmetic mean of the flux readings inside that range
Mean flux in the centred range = 11.7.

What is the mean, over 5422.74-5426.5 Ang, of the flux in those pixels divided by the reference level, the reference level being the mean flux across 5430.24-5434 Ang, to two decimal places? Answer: 1.12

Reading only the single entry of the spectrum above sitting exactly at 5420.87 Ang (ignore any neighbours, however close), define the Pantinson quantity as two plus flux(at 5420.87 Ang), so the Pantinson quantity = 15.0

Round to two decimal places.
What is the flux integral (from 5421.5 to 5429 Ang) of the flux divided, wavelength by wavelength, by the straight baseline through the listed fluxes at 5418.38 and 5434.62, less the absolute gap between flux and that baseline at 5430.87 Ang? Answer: 6.31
